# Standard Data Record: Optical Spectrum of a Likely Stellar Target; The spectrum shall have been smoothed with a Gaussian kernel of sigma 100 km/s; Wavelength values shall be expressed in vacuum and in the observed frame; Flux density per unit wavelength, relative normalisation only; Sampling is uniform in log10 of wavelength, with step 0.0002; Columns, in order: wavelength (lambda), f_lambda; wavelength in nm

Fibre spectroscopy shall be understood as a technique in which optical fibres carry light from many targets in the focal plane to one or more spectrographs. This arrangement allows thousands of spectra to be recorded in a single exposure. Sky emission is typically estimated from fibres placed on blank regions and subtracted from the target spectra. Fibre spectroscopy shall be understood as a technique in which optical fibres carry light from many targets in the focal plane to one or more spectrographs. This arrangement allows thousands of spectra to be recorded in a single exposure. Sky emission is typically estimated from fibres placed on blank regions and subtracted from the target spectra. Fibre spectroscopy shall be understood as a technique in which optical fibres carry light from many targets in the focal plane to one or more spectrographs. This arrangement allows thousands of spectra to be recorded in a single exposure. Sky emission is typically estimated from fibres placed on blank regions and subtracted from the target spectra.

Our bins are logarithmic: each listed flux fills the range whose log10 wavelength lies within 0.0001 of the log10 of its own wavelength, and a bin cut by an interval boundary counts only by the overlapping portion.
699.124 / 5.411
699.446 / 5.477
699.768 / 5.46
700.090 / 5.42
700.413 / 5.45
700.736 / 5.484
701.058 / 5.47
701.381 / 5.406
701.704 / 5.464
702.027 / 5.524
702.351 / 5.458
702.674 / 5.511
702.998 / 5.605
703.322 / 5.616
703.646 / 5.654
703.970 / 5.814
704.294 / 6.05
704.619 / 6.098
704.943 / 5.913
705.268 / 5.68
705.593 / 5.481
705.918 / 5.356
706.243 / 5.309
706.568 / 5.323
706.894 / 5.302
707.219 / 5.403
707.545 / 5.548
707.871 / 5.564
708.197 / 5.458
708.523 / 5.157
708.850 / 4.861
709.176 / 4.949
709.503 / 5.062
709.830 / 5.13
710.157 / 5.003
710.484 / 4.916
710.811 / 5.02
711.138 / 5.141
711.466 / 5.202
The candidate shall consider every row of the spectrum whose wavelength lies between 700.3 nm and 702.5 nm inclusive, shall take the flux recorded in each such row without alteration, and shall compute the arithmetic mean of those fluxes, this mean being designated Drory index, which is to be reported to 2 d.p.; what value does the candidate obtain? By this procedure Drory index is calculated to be 5.47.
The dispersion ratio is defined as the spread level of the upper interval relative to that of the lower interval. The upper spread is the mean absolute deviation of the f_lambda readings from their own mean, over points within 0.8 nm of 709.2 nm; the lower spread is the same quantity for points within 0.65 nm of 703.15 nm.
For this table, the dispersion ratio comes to 2.4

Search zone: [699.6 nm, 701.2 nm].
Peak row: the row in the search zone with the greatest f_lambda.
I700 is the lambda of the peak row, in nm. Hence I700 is 700.736 nm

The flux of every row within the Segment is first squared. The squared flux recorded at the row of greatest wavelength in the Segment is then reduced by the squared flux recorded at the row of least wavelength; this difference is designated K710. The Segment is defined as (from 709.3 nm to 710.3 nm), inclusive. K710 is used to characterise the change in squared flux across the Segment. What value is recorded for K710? -1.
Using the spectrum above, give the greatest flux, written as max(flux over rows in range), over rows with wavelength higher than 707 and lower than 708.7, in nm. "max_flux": 5.564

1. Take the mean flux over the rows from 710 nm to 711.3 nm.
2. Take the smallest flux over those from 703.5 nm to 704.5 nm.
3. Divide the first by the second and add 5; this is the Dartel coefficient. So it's 5.89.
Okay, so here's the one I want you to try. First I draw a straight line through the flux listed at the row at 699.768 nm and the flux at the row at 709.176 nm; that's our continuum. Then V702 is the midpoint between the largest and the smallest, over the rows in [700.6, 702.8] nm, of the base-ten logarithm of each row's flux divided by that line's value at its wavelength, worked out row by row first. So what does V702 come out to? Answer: 0.010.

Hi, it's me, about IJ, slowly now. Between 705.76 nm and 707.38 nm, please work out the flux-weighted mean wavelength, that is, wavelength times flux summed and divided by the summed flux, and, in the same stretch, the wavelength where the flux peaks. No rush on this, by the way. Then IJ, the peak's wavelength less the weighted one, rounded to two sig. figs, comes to 0.65 nm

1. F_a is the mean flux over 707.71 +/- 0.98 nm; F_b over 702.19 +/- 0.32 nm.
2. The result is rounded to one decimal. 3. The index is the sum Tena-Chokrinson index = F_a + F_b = 10.9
